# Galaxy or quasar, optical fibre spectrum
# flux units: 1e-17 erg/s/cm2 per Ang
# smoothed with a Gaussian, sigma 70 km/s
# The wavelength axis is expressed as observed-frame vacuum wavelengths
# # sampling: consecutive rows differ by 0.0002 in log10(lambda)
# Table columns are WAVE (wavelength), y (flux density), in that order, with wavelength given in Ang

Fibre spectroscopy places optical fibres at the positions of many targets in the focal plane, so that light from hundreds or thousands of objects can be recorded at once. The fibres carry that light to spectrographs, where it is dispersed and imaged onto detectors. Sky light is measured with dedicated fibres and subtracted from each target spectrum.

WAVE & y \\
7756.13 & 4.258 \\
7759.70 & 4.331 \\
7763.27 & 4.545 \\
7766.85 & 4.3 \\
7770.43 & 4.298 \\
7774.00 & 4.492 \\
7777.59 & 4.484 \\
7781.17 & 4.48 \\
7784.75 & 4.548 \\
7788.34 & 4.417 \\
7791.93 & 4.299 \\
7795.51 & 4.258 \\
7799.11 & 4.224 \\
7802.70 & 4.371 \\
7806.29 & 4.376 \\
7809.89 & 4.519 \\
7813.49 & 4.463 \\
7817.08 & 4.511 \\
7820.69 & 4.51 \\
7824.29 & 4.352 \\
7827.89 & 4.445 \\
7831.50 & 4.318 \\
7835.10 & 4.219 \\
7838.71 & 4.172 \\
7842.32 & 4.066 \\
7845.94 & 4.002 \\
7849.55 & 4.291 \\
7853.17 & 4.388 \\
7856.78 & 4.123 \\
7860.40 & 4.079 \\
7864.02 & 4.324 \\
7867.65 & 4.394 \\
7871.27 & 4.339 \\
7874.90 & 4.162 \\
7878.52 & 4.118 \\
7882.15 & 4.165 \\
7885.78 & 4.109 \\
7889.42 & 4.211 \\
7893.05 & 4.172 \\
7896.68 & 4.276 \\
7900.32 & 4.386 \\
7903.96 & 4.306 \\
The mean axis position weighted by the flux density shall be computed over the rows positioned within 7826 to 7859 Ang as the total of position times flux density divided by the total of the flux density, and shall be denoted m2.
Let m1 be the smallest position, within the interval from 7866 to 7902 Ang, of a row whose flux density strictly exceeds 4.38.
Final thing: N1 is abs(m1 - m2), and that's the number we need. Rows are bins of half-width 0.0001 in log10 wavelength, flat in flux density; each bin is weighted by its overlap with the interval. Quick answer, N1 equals 25.4 Ang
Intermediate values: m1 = 7867.65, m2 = 7842.2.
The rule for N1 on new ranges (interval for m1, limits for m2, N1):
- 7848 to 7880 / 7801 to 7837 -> 34.4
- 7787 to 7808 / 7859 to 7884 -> 82.9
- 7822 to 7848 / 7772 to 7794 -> 45.0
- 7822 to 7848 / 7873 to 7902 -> 59.8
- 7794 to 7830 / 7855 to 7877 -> 56.0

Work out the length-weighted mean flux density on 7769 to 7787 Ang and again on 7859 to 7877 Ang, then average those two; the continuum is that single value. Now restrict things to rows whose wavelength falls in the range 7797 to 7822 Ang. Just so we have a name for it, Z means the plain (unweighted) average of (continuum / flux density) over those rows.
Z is 0.99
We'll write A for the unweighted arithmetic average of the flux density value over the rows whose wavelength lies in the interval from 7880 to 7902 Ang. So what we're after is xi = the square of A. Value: 17.8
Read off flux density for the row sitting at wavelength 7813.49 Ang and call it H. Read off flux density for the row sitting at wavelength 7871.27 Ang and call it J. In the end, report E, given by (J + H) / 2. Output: 4.40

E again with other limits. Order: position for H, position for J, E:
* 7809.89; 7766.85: 4.41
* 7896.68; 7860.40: 4.18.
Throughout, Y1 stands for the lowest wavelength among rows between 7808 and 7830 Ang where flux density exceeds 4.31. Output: 7809.89 Ang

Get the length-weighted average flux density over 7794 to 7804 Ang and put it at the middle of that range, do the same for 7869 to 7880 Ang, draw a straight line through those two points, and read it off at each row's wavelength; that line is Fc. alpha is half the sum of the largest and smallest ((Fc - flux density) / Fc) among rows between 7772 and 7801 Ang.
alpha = -0.024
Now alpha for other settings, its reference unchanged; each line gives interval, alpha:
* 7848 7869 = -0.002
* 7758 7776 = -0.027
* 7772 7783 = -0.045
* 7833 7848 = 0.032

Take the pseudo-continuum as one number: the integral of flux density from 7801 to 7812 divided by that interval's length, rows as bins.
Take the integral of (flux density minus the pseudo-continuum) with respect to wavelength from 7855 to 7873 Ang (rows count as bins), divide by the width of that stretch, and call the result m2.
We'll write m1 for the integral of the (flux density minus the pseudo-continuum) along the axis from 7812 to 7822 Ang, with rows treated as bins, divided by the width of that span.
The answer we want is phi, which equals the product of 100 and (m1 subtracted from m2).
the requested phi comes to -24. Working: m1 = 0.07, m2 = -0.17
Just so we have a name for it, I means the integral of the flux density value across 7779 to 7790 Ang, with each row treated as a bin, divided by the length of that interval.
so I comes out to 4.48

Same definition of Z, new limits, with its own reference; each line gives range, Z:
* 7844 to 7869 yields 1.03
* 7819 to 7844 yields 1.02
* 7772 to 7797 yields 0.99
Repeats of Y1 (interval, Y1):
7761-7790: 7763.27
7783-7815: 7784.75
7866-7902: 7867.65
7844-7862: 7853.17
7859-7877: 7864.02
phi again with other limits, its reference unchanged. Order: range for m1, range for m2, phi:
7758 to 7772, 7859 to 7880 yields -13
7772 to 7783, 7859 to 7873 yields -19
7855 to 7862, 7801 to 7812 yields 32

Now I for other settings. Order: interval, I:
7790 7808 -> 4.31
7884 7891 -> 4.15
